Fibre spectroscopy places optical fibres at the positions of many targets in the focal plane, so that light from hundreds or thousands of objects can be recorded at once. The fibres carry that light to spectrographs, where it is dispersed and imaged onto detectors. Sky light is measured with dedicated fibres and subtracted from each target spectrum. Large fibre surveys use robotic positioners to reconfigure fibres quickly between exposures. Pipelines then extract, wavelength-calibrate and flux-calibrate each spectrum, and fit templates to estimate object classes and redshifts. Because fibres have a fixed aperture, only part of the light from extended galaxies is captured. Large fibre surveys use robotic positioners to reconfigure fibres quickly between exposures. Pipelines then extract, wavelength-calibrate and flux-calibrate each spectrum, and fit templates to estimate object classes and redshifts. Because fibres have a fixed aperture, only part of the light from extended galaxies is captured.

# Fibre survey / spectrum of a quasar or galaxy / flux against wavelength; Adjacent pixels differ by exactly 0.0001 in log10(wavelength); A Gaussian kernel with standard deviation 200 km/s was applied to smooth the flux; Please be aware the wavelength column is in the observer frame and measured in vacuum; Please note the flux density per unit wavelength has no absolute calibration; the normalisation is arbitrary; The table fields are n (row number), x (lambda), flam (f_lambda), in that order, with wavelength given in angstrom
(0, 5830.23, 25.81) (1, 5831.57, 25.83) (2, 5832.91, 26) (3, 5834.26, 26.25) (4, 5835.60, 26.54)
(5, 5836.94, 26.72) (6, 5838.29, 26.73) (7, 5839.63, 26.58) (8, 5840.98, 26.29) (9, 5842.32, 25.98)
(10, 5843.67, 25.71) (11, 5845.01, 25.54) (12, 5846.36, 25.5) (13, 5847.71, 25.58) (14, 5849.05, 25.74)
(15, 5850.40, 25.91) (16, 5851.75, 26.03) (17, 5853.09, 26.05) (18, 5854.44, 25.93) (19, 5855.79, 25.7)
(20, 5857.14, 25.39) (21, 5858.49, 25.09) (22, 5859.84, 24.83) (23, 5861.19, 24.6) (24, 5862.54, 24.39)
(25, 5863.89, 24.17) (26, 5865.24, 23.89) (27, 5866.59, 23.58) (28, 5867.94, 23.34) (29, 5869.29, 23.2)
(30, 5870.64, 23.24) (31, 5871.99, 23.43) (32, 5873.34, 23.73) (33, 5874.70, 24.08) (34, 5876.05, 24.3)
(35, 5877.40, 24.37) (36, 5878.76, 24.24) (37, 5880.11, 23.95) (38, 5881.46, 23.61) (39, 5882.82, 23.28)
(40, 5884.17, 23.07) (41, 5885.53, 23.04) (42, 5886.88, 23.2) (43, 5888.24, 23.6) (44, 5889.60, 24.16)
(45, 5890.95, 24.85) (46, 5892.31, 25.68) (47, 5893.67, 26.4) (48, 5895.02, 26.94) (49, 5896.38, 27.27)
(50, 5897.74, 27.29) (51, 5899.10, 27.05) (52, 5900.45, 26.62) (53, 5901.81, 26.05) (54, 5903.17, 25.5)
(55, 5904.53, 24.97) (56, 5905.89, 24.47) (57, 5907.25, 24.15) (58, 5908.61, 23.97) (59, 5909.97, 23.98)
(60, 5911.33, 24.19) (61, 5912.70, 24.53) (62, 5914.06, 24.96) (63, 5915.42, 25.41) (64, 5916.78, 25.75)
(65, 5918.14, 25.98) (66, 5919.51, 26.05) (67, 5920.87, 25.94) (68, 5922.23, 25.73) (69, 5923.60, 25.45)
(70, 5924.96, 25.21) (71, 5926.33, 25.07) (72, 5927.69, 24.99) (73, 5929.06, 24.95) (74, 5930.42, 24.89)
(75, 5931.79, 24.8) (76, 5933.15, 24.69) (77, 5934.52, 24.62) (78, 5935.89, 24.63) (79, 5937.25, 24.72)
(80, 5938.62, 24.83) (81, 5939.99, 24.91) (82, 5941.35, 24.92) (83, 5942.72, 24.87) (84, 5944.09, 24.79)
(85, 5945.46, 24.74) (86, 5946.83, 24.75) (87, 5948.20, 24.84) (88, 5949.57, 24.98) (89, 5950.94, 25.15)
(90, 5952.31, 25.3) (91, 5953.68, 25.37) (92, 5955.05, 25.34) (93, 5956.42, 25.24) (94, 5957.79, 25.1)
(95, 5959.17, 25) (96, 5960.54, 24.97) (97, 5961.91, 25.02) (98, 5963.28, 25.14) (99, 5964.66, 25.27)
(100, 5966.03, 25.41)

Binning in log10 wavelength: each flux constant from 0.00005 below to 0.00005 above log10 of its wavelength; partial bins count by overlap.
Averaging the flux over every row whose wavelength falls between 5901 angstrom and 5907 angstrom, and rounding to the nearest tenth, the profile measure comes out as 25.2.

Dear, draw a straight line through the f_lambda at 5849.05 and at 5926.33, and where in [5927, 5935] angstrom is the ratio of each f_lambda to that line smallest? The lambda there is 5934.52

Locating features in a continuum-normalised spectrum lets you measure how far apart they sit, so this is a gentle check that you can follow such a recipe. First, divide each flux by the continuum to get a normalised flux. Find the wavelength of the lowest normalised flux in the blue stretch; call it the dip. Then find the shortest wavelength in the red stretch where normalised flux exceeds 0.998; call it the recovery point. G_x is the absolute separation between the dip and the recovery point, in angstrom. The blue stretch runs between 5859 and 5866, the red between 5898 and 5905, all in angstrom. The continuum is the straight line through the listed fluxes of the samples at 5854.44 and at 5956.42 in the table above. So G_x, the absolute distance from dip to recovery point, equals 33.9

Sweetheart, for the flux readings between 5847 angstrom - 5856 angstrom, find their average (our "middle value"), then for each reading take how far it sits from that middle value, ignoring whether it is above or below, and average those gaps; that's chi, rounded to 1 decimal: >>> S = 0.2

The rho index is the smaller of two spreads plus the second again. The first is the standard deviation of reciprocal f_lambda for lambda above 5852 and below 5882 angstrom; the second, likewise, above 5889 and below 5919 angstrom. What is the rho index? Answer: 0.0031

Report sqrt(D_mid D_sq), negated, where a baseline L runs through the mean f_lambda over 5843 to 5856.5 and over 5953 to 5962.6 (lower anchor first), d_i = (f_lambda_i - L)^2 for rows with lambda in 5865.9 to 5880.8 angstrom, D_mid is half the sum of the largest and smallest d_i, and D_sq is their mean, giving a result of -3.7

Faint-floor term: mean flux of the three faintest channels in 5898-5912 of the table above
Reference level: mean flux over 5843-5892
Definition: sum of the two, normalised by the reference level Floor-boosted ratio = 1.98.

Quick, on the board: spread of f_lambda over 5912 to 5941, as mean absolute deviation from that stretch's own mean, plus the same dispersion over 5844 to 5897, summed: 1.4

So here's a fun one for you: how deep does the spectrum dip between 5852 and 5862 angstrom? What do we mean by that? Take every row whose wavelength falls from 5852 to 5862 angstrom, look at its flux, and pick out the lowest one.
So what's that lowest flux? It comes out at 24.6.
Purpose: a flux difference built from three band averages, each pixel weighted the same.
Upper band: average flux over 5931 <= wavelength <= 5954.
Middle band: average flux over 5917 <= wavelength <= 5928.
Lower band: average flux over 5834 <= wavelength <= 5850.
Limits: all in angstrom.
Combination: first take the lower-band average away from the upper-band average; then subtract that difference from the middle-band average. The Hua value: 26.8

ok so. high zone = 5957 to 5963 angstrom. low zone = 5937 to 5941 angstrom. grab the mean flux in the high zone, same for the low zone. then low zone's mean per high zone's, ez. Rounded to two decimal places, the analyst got 0.99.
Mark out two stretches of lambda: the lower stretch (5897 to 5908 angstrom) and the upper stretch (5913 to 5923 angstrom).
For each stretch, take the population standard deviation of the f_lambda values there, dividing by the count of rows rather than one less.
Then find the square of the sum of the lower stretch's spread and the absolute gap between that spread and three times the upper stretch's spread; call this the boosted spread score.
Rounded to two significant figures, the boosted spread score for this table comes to 1.3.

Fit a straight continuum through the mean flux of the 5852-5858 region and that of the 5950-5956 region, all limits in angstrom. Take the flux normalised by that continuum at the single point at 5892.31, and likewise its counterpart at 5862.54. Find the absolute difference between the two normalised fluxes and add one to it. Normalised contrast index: 1.056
